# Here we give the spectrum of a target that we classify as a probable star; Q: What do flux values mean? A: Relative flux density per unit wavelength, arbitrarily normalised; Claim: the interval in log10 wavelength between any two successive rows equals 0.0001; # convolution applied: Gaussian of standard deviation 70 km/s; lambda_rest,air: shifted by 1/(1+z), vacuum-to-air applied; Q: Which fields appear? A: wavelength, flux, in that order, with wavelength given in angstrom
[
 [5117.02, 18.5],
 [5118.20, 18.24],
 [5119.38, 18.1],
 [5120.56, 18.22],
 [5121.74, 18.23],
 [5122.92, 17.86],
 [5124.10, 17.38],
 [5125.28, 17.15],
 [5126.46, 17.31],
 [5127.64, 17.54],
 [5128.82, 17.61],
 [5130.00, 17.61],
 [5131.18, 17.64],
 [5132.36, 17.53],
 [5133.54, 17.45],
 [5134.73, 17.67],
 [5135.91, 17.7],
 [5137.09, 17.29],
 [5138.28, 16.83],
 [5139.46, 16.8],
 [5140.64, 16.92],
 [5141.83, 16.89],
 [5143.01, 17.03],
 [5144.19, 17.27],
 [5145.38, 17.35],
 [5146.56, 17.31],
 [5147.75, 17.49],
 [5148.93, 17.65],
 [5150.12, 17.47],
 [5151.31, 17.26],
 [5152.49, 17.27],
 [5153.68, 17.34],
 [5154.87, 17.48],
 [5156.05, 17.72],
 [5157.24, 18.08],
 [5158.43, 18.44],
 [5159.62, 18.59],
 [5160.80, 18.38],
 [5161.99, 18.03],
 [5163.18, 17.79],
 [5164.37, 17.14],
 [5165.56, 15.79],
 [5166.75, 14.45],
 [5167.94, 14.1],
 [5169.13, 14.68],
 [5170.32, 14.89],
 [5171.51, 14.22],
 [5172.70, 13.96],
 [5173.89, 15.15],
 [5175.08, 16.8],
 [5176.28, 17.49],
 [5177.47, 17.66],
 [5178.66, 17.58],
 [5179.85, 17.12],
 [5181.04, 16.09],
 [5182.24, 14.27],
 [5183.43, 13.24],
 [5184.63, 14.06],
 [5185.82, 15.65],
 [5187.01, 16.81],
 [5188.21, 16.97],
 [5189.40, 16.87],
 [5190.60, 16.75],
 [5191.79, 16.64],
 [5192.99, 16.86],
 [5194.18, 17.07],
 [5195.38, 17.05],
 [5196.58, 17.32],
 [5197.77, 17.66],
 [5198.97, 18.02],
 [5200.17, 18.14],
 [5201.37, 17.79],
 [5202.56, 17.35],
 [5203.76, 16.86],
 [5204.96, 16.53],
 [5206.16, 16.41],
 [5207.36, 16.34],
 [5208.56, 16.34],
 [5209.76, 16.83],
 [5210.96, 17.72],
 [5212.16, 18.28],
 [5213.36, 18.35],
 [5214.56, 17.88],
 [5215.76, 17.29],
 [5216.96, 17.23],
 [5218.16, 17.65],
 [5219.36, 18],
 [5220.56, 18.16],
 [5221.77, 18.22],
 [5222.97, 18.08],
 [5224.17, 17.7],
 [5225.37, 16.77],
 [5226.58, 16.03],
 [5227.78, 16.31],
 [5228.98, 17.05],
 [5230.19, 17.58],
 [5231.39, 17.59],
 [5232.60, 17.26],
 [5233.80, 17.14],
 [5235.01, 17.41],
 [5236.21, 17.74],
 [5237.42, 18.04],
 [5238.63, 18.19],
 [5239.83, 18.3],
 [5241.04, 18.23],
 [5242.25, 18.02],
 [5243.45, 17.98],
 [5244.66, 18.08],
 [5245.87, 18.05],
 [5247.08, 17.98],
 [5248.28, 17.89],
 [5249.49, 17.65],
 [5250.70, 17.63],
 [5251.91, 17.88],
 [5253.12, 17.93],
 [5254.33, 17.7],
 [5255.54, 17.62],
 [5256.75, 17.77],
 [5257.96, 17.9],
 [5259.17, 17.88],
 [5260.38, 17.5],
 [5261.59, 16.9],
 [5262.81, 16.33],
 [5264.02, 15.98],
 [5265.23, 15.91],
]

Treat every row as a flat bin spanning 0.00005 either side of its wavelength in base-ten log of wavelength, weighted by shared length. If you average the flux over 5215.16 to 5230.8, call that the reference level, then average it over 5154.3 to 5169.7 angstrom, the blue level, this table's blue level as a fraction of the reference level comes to 0.976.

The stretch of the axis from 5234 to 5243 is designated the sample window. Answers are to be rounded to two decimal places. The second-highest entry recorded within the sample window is 18.23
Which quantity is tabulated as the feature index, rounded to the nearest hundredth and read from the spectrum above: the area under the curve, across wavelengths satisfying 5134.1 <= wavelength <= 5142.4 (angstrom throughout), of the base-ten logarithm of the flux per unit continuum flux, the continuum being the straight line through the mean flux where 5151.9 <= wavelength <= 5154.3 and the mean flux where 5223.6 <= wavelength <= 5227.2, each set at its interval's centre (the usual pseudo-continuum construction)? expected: -0.05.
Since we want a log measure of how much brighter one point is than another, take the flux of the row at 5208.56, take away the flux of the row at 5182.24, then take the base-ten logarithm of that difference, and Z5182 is 0.3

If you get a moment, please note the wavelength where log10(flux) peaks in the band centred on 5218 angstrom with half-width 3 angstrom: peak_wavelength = 5220.56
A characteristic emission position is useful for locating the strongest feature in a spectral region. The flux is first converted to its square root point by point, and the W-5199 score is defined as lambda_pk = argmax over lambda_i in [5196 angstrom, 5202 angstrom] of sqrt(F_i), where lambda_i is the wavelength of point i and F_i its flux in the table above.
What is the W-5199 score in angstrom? 5200.17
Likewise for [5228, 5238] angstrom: 5237.42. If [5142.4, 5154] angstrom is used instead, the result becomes 5148.93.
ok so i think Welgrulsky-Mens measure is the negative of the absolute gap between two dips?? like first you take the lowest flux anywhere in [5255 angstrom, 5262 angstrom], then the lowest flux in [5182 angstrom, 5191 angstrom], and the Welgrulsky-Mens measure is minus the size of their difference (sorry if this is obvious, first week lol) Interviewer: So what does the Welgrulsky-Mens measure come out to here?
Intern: -3.7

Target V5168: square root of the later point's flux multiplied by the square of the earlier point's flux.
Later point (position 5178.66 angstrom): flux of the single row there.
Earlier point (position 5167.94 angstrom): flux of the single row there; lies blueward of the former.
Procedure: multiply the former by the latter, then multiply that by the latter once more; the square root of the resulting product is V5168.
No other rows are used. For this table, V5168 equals 59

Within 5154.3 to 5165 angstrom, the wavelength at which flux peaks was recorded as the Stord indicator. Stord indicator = 5159.62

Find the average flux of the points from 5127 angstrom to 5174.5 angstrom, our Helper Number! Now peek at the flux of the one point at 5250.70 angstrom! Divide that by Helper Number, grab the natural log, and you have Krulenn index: 0.04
